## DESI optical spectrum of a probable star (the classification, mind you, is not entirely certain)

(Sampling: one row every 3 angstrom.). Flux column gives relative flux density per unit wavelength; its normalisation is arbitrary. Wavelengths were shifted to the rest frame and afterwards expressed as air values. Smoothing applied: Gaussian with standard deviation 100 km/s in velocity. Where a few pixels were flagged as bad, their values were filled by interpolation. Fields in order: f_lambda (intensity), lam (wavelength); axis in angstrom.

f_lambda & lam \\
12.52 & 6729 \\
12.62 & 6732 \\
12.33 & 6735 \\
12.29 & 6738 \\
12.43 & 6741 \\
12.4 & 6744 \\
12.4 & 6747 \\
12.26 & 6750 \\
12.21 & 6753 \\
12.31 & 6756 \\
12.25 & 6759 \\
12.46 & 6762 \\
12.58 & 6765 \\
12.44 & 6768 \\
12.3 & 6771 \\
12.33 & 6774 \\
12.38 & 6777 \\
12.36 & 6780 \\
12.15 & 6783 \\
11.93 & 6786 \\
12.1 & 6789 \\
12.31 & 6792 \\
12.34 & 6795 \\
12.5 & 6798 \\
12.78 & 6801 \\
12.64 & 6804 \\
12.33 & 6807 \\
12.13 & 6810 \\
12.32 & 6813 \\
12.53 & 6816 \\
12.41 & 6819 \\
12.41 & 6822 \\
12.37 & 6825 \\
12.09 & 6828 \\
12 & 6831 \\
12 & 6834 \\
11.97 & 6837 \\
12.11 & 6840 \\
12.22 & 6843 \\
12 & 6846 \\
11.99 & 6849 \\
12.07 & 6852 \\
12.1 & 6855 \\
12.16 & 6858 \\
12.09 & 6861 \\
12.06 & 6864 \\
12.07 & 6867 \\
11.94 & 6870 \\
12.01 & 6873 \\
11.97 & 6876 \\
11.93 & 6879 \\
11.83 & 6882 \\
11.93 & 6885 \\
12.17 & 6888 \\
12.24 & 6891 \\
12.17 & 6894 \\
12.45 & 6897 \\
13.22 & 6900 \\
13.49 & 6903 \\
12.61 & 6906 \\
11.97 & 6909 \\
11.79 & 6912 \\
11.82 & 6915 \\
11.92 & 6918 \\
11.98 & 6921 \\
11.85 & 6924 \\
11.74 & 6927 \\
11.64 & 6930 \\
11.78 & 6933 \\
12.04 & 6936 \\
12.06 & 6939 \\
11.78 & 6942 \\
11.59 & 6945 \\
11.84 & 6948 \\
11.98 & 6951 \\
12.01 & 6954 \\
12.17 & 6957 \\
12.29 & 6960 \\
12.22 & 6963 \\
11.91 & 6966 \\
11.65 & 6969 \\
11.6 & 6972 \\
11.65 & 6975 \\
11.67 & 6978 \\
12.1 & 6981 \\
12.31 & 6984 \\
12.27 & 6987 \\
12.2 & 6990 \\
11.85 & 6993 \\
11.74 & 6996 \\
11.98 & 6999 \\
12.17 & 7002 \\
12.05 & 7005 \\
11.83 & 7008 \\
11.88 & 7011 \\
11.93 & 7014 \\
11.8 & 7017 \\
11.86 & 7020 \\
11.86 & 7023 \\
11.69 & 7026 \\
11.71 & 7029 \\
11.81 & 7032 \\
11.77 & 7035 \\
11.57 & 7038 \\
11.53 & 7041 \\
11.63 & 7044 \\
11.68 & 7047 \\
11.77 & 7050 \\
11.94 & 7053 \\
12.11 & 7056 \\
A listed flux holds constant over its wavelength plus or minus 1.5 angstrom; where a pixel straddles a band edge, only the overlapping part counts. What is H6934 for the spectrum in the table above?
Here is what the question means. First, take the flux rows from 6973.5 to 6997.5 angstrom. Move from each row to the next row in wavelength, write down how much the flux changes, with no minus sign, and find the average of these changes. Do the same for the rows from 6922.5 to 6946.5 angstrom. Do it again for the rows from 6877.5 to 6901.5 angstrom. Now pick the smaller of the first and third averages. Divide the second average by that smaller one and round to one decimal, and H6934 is 0.9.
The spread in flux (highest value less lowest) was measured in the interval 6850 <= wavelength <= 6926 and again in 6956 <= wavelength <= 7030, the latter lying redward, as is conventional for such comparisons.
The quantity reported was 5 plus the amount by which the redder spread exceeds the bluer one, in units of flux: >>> 4.0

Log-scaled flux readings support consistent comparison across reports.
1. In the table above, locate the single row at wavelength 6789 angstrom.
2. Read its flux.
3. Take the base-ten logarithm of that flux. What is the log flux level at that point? 1.08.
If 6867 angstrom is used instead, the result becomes 1.08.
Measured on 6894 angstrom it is 1.09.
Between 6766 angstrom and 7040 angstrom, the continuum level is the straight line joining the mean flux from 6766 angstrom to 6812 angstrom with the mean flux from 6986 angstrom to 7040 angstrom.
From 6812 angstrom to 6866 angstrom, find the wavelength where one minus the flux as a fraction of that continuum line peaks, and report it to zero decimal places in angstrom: 6837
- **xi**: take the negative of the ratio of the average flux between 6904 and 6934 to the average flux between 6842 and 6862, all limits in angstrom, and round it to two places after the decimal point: -0.99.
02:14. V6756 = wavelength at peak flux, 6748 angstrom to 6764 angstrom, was 6762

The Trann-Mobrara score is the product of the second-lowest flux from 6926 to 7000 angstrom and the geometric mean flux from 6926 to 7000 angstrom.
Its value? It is 138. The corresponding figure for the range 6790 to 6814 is 153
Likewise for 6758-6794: 149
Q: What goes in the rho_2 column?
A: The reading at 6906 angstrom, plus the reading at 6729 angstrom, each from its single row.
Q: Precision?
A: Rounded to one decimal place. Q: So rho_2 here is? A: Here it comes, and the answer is 25.1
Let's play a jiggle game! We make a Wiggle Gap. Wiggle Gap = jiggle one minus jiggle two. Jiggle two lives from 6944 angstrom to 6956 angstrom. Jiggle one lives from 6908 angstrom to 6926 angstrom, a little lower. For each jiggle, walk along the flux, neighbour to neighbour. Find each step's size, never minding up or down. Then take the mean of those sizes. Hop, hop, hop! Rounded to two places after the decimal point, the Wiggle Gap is -0.04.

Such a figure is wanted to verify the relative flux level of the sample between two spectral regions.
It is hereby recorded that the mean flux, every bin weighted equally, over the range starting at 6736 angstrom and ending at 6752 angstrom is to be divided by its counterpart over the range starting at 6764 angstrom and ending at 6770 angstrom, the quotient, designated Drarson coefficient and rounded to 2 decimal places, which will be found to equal 0.99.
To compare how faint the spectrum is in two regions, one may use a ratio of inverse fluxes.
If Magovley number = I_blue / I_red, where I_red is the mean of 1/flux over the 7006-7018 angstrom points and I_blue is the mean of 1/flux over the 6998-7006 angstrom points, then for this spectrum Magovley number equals 0.983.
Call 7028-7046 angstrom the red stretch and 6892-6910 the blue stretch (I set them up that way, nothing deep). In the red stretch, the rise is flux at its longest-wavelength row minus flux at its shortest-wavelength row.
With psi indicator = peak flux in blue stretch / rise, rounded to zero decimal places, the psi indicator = -169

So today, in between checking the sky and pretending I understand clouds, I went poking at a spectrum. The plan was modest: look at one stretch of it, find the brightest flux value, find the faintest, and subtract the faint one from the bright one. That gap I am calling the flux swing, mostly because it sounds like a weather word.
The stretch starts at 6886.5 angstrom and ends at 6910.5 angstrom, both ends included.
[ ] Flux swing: 1.5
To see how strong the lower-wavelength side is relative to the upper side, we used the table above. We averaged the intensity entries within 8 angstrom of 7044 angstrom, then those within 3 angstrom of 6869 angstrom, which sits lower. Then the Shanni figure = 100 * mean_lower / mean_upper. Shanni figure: 103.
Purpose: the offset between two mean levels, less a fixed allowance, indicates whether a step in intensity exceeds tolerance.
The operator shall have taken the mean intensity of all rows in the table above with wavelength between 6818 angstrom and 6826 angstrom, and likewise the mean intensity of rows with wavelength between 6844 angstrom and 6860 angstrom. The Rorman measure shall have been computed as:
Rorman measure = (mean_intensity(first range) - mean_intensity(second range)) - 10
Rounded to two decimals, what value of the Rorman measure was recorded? -9.67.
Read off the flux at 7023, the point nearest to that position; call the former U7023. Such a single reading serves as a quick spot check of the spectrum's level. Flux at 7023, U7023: 11.86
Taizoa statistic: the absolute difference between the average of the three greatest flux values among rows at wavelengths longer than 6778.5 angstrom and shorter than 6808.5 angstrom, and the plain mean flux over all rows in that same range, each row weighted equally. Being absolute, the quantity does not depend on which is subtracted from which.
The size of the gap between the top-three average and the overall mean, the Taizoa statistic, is 0.30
